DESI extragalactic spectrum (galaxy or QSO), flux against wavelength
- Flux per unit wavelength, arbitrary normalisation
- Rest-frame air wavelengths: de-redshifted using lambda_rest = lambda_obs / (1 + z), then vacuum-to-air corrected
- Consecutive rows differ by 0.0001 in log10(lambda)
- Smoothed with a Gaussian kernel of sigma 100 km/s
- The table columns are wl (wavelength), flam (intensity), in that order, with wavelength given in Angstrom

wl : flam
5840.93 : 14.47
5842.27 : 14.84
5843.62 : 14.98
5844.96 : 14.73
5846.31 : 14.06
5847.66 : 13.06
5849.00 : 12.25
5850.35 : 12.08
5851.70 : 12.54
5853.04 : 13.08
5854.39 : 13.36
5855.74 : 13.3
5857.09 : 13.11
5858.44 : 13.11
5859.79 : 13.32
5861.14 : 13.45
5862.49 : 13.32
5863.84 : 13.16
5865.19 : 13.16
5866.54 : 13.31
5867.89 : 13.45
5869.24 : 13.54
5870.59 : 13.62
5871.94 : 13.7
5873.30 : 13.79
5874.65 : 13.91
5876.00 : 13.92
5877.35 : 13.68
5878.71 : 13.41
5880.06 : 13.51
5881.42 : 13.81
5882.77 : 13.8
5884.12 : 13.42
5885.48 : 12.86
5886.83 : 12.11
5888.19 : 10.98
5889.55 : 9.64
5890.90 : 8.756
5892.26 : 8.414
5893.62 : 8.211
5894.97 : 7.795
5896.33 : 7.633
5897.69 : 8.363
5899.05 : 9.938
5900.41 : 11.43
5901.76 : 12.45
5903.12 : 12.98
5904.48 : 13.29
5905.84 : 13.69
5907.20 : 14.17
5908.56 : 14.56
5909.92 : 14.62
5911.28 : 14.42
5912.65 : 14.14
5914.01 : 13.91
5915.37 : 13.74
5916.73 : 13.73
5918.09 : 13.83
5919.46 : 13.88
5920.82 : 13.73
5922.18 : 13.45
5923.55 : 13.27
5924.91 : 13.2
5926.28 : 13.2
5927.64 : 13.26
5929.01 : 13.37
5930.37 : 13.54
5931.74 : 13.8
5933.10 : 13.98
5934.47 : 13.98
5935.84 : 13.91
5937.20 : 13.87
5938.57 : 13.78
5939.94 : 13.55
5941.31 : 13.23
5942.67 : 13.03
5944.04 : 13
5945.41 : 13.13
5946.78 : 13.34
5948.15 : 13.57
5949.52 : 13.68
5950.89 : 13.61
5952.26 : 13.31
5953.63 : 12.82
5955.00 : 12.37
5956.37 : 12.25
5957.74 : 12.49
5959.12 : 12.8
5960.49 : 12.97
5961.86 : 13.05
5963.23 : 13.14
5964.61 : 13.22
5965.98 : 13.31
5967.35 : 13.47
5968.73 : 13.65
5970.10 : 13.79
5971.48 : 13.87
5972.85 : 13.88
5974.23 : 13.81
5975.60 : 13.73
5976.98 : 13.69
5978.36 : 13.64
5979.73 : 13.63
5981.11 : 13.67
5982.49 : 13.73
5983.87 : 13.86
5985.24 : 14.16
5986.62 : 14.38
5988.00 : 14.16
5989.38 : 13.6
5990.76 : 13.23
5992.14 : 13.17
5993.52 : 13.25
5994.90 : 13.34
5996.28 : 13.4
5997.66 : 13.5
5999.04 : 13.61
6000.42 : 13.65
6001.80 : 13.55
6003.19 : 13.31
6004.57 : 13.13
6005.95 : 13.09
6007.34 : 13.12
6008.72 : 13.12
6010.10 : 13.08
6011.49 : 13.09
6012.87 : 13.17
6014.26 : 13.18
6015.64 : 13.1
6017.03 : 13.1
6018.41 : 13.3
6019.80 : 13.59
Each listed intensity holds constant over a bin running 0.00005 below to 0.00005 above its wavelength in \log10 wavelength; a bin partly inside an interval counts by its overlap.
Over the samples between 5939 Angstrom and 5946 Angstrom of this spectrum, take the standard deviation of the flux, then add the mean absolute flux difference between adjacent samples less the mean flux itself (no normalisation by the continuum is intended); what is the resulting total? -12.8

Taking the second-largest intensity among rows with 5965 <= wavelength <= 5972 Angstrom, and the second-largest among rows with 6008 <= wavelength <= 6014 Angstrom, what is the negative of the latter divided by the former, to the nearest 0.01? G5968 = -0.95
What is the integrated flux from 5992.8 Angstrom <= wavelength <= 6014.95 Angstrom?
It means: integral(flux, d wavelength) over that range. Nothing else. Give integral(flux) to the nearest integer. 294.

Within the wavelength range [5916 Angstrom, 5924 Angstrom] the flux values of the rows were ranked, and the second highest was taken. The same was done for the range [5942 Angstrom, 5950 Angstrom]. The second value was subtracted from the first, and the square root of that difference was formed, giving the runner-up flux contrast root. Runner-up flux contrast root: 0.5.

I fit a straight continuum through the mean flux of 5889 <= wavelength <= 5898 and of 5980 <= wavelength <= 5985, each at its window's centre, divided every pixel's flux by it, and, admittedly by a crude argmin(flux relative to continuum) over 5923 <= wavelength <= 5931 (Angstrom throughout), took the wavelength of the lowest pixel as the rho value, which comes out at 5927.64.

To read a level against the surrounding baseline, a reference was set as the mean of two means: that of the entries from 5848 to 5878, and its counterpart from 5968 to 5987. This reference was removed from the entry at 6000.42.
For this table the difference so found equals 0.1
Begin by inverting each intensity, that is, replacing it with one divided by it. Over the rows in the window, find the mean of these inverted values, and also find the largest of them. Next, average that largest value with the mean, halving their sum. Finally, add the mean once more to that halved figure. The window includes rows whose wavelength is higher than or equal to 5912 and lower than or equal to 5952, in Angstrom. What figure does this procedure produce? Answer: 0.149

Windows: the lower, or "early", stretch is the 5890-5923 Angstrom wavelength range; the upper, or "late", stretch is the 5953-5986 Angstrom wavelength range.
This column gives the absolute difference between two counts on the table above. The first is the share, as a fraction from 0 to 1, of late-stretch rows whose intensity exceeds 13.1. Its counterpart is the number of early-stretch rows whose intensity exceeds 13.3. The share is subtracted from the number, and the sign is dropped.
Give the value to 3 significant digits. 12.3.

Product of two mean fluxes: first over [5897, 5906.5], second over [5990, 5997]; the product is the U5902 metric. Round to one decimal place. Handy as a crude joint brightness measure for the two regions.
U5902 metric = 155.8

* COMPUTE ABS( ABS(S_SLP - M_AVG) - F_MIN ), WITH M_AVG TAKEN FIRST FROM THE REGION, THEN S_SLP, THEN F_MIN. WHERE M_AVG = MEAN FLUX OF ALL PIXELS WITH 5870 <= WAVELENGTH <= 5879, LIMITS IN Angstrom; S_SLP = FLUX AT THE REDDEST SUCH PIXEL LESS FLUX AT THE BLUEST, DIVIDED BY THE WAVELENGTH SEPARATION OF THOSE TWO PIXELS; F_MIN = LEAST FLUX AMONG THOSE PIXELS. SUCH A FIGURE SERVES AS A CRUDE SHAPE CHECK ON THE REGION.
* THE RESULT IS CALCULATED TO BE 0.3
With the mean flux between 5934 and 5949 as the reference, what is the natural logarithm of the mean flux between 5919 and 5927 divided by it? 0.00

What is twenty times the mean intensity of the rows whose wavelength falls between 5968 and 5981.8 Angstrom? 275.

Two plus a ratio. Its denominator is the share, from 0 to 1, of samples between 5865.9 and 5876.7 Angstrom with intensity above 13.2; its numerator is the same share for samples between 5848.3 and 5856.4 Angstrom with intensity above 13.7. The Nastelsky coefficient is 2.0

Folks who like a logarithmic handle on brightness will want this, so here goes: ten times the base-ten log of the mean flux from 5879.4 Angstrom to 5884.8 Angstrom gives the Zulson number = 11.3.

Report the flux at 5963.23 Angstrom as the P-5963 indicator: 13.14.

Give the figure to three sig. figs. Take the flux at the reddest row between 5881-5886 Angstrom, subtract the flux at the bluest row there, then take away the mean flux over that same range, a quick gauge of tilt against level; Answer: -14.4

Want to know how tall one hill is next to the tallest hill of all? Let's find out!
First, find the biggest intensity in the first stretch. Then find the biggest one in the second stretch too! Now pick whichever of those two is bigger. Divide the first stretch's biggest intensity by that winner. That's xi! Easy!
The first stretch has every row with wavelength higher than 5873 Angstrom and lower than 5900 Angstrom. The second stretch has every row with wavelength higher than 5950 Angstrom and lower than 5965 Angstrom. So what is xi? 1.00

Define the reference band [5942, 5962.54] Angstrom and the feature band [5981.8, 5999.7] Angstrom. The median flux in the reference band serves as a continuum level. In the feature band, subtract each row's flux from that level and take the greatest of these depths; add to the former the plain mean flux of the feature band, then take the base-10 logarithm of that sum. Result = 1.131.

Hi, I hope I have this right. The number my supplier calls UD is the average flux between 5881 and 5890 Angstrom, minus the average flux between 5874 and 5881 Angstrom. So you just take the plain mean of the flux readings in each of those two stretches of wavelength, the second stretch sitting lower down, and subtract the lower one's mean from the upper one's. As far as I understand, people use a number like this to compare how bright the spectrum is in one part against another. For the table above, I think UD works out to -1.3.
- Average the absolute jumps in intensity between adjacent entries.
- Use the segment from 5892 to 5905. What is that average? 0.72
